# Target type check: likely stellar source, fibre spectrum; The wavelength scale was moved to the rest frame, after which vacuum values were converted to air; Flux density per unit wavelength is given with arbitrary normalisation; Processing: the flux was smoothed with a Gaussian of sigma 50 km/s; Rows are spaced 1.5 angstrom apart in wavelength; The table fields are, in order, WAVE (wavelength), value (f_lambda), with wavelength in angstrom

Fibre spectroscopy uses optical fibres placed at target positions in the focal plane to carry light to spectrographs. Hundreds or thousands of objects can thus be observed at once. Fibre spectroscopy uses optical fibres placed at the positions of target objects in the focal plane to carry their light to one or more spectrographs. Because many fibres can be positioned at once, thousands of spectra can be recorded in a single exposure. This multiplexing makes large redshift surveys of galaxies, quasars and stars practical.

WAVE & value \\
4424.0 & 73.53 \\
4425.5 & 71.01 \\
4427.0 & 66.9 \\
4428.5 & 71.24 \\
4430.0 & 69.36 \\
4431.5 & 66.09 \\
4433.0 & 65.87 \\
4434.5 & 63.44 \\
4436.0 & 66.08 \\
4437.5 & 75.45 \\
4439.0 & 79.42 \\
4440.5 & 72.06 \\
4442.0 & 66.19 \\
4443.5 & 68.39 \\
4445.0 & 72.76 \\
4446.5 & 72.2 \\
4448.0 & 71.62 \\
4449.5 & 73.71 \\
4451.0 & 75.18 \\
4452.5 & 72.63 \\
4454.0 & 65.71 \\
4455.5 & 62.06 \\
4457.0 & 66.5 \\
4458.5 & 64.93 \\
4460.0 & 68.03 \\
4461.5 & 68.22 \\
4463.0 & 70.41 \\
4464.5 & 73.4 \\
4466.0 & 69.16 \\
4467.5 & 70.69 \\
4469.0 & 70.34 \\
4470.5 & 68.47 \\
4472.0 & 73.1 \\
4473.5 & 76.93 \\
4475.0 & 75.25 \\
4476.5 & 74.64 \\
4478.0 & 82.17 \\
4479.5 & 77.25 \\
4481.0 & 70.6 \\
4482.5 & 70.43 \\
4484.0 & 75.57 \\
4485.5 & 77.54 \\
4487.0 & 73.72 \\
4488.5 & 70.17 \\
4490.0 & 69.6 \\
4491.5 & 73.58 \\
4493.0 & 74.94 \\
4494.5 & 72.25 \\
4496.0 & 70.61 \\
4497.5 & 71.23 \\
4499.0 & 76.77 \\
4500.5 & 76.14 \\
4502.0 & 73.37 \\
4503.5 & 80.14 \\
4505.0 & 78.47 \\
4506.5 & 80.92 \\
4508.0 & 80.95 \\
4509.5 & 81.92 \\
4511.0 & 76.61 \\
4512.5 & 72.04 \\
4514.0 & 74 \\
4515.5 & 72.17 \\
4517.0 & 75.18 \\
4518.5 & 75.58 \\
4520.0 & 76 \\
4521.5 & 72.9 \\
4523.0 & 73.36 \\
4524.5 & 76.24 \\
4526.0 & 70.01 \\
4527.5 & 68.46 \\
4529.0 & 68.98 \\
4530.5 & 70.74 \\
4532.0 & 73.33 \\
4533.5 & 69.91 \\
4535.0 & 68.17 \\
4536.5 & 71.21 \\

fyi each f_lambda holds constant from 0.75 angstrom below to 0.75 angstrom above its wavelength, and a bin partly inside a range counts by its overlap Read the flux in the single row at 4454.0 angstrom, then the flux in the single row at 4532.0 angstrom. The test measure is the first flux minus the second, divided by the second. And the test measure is -0.10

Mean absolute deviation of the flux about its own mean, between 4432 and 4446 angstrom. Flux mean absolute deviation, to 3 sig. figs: 4.41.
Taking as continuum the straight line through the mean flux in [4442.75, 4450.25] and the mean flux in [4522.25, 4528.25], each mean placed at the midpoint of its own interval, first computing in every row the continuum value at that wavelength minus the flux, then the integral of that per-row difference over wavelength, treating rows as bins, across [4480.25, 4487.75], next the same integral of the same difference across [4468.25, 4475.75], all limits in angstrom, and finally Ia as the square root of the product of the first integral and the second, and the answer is 9.7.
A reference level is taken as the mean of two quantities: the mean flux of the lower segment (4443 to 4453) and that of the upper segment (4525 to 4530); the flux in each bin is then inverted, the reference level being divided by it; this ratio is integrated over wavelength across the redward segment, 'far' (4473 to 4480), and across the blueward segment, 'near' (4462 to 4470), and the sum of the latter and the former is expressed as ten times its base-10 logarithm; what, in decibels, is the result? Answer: 11.6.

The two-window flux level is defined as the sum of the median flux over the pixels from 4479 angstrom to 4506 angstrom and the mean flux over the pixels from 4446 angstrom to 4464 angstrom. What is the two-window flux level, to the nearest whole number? 143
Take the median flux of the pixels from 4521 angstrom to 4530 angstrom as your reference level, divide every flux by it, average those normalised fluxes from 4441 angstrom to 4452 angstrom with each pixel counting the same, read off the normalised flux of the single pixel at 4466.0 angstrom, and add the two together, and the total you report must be 1.97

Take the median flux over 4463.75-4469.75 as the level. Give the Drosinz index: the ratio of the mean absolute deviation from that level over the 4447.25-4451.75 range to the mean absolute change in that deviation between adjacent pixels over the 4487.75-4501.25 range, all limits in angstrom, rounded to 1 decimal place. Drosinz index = 1.6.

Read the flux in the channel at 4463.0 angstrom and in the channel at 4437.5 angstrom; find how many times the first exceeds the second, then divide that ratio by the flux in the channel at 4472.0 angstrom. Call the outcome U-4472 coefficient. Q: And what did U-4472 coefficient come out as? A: 0.0128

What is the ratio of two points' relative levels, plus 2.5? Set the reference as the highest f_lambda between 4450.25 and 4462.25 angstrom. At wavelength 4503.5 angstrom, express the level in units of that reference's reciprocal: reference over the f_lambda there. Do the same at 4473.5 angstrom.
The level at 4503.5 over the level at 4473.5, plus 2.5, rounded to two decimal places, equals 3.46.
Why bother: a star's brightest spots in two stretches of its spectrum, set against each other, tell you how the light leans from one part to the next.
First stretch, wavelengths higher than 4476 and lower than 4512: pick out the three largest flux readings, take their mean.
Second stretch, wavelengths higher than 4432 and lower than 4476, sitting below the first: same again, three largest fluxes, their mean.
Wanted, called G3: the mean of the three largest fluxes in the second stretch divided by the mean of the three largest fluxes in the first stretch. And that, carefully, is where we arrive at 0.95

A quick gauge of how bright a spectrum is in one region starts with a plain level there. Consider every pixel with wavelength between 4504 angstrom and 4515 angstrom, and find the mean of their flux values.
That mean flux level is 77.8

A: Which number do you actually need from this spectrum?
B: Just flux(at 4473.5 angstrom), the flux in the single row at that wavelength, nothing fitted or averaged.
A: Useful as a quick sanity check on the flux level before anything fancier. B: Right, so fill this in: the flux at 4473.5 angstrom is 76.93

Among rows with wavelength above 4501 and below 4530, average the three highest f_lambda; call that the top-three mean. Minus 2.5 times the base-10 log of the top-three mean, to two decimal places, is -4.77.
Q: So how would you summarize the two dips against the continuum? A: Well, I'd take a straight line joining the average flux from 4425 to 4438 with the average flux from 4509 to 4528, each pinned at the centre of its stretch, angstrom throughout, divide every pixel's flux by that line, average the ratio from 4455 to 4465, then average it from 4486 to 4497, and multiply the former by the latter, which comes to 0.96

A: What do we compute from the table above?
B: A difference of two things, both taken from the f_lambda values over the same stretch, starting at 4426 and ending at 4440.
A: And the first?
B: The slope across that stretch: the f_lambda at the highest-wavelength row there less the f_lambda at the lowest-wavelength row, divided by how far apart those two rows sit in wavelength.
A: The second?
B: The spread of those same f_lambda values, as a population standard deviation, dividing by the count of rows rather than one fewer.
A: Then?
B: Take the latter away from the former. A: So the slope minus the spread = -3.9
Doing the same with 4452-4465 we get -3.4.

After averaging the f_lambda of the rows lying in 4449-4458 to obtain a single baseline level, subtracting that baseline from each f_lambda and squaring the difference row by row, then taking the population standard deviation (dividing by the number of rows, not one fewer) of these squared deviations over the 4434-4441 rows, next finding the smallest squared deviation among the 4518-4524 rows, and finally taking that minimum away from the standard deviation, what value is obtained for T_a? 21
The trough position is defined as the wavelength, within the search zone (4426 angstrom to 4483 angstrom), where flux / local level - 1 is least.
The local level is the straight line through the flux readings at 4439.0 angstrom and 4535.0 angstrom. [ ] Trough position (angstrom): 4434.5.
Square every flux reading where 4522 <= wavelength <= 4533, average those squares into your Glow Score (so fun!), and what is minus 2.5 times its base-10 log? -9.28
